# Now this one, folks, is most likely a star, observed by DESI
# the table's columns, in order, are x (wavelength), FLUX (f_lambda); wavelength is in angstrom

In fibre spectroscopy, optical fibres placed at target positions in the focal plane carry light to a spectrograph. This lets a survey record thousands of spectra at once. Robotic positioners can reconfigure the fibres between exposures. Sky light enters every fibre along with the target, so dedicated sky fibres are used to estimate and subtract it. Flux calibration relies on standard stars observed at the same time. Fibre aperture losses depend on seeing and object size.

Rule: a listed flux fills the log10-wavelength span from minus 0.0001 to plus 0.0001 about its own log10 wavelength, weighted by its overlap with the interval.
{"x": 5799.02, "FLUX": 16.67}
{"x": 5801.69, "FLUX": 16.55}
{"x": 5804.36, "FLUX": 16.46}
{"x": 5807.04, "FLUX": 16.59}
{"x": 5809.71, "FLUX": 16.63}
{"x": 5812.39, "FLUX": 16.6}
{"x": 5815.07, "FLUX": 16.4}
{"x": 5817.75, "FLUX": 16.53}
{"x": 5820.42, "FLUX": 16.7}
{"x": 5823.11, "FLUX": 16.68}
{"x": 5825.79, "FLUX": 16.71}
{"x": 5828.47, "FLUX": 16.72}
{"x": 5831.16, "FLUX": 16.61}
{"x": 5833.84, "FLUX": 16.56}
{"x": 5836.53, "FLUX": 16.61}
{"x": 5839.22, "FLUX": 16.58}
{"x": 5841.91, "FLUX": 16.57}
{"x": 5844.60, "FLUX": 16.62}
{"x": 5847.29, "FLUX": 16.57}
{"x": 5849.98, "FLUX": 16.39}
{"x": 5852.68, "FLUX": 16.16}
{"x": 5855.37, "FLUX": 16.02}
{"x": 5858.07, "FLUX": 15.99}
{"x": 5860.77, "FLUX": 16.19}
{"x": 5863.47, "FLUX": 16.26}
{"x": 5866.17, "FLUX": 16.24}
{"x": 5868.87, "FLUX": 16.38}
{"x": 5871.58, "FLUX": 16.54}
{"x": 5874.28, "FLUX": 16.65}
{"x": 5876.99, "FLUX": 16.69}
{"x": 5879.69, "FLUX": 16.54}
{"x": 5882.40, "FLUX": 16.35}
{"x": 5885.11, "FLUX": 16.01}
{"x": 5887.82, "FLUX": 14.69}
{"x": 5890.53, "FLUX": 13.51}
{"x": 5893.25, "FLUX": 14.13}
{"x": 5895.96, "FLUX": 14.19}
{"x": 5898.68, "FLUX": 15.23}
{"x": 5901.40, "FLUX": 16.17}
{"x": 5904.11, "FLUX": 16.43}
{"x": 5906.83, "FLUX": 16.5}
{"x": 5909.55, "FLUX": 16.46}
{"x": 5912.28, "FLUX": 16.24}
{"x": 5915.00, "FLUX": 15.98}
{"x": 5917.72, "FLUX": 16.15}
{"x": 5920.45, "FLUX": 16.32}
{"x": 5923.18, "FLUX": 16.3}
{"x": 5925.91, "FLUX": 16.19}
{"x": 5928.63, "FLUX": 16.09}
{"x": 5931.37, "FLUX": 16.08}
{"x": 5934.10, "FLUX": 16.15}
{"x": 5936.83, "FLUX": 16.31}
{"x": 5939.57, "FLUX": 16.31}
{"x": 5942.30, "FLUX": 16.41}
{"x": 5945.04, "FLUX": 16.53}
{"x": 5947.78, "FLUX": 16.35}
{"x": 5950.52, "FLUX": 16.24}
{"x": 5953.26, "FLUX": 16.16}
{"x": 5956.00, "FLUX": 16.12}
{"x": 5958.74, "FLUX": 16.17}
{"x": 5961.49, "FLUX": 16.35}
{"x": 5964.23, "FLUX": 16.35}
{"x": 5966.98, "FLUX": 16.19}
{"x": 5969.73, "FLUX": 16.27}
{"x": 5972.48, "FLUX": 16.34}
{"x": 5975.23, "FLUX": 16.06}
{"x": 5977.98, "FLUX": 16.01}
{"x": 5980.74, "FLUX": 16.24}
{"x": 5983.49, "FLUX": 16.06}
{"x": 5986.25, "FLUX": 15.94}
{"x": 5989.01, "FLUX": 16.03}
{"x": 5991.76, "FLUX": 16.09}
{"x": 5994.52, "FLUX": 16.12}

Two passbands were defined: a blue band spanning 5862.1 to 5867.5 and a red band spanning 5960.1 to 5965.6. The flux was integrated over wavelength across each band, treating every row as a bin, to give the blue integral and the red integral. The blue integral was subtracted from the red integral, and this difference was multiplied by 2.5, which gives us 5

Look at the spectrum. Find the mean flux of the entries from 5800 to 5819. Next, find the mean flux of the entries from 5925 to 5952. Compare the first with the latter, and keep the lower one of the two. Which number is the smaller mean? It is 16.3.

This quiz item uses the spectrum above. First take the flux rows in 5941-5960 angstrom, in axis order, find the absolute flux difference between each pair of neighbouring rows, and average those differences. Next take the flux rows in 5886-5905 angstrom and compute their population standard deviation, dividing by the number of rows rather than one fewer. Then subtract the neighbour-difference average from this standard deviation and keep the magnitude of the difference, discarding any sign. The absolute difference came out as 0.91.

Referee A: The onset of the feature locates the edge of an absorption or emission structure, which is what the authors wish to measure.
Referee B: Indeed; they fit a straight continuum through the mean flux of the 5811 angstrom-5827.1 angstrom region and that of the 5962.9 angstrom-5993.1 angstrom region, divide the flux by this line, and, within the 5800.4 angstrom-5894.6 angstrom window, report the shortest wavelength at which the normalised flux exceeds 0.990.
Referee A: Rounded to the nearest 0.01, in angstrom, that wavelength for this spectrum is 5801.69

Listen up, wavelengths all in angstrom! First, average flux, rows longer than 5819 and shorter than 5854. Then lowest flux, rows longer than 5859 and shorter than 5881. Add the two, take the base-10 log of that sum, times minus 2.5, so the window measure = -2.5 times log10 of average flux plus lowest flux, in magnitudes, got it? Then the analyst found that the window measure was -3.789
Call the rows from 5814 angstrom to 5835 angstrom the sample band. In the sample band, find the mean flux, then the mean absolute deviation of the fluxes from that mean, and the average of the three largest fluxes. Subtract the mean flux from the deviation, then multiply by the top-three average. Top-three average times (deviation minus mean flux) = -276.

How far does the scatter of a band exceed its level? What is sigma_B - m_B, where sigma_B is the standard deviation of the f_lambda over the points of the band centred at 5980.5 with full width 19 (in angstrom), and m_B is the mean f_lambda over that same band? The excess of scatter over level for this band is -16.0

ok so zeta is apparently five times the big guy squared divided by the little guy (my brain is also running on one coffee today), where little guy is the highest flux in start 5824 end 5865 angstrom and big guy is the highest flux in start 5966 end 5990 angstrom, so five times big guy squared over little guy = 79.8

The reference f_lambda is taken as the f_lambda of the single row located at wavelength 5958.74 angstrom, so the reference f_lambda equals 16.17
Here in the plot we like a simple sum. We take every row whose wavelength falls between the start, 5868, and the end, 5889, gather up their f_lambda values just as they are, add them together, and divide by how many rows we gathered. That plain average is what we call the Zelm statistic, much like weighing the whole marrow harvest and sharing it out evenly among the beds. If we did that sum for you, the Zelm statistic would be 16.2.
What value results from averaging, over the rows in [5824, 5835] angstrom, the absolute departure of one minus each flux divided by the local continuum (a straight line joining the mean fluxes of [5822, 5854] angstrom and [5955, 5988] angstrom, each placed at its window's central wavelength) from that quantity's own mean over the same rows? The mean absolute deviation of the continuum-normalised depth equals 0.0034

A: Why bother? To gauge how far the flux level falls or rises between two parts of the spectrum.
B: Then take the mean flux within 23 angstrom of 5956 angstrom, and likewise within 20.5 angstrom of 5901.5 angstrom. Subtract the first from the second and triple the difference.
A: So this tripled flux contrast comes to -1.9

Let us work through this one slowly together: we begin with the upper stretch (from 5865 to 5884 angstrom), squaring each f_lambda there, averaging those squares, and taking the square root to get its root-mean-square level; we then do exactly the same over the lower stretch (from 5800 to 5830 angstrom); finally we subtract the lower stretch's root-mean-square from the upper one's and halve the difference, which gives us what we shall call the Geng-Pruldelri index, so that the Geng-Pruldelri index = -0.1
